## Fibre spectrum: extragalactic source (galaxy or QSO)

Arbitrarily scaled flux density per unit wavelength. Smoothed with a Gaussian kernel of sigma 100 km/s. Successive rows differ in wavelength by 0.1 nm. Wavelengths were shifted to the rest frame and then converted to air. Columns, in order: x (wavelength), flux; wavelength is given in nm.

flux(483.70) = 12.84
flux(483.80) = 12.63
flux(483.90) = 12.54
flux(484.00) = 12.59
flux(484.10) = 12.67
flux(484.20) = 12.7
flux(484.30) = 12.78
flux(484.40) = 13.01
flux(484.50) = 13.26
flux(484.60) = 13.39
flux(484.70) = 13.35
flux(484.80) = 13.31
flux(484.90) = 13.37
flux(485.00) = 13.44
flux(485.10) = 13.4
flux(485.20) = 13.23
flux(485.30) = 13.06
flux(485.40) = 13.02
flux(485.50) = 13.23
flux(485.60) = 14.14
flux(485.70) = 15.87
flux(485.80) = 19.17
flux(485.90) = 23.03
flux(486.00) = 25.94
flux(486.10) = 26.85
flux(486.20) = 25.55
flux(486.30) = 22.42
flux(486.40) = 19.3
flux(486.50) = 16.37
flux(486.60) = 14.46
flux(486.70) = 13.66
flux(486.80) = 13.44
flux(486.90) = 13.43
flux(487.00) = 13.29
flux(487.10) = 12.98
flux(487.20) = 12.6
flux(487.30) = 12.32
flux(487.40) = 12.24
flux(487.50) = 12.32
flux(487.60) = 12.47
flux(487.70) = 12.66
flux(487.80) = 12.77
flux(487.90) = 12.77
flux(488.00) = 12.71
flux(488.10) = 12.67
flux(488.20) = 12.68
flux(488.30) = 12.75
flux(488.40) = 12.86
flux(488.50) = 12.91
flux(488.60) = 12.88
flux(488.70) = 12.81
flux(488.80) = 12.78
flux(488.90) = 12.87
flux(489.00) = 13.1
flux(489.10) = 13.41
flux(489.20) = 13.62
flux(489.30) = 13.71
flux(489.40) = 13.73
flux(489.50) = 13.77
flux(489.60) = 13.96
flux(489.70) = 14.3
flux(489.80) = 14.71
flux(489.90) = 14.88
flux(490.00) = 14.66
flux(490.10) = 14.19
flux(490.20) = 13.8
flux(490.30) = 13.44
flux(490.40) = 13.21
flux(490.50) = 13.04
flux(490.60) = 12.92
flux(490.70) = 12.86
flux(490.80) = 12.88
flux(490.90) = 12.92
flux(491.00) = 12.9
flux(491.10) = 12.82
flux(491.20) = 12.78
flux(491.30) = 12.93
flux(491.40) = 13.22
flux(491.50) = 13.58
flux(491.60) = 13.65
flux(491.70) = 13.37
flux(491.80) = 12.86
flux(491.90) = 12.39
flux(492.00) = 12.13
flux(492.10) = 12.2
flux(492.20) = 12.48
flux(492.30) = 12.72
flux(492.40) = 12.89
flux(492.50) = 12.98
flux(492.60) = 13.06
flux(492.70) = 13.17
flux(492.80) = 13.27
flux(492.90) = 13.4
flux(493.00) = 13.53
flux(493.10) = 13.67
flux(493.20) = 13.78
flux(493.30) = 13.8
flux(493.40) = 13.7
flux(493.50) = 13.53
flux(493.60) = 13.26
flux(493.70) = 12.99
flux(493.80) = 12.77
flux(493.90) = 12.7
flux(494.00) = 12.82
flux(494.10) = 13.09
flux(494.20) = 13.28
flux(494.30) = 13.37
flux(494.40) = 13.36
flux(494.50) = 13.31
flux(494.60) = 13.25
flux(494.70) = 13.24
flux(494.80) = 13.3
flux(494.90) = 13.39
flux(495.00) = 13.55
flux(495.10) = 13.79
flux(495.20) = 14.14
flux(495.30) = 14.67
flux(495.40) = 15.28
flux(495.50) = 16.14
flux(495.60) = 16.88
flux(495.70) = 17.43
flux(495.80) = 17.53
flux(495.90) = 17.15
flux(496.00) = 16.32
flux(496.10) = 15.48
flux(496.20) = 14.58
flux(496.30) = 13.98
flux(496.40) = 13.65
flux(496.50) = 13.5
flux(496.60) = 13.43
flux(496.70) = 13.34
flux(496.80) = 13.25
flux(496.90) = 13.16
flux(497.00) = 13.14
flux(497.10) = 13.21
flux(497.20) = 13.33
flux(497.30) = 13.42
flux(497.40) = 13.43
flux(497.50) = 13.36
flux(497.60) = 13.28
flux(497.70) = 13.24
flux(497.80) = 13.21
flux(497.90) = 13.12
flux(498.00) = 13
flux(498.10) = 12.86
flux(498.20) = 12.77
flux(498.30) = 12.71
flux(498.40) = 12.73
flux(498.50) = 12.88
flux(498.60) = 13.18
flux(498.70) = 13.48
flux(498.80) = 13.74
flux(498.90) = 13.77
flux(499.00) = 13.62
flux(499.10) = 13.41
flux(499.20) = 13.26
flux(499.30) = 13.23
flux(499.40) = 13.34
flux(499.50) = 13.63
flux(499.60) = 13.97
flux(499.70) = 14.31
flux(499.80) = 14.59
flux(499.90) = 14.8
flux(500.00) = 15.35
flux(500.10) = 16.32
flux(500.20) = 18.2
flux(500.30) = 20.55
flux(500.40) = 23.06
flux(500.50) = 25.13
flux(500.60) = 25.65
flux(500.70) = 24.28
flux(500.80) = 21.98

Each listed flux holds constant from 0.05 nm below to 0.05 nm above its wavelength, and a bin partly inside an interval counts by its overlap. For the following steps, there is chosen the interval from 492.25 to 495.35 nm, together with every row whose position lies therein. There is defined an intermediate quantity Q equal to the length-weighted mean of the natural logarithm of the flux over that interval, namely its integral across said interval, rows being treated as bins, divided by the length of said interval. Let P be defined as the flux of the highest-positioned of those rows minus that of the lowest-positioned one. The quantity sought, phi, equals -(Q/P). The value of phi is -1.3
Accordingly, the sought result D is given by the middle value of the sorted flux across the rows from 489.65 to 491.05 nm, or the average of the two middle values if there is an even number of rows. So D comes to 13.3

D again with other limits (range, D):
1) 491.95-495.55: 13.3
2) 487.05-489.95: 12.9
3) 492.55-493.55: 13.5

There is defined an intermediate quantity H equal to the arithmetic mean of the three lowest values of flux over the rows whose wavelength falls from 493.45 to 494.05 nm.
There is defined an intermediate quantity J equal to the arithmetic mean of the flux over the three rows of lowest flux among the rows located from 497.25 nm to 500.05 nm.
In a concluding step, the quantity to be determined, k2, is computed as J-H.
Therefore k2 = -0.03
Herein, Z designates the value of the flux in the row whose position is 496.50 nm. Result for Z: 13.5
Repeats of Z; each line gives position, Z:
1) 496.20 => 14.58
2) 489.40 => 13.73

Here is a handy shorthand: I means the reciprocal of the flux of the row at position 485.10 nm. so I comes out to 0.0746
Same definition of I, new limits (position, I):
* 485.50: 0.0756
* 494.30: 0.0748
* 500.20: 0.0549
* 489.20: 0.0734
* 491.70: 0.0748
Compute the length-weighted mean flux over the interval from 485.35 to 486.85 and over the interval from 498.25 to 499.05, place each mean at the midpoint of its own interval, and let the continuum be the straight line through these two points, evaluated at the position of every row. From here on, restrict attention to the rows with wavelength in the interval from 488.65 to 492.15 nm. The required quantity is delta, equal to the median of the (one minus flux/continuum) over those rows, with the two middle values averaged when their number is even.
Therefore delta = 0.21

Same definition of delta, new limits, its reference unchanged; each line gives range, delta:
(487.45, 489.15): 0.27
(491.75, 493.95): 0.16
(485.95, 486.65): -0.22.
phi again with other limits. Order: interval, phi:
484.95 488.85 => 4.1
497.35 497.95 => 8.3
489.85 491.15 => 1.3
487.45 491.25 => -5.6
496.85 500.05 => -1.2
